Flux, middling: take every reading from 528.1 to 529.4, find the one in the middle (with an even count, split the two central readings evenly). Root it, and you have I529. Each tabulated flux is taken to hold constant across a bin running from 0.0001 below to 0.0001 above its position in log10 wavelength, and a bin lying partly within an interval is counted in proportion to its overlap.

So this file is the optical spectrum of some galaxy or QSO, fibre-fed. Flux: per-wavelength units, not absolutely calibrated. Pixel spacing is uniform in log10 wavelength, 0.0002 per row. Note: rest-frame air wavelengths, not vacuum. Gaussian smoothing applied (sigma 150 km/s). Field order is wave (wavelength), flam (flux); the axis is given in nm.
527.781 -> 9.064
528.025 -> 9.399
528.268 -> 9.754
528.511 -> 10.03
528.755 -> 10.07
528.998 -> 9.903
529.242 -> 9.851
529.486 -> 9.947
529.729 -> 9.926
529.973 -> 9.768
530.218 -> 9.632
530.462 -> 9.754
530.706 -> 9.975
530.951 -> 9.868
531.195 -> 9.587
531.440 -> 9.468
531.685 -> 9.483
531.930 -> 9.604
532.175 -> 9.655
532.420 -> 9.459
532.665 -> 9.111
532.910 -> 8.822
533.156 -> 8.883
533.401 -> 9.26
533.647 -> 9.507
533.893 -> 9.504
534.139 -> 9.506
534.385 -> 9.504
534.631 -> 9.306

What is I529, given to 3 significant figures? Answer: 3.15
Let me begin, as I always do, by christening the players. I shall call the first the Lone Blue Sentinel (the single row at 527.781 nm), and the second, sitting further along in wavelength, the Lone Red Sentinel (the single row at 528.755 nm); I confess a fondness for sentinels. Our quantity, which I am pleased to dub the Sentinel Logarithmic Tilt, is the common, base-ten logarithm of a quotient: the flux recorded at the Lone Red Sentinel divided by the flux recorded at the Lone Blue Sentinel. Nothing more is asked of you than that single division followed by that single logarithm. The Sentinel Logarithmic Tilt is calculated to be 0.046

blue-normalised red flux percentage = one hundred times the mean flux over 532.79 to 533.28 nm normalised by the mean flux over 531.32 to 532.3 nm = 92.7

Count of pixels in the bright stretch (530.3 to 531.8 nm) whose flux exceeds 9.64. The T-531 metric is 3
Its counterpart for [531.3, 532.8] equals 1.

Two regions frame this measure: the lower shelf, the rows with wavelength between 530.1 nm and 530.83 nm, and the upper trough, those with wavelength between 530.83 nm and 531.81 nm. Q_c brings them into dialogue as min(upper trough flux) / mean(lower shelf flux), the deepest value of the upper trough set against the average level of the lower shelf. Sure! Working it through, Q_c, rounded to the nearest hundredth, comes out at 0.97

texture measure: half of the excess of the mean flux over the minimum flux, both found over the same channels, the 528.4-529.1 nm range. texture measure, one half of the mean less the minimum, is 0.05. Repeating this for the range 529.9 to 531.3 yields 0.09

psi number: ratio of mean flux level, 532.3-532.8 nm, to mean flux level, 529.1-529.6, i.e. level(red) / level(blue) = 0.94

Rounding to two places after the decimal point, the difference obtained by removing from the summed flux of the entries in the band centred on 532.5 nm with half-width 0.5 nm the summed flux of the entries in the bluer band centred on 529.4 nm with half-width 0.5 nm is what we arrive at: -2.58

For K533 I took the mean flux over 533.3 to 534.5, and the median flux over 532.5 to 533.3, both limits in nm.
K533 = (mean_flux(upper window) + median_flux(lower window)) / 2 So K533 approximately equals 9.17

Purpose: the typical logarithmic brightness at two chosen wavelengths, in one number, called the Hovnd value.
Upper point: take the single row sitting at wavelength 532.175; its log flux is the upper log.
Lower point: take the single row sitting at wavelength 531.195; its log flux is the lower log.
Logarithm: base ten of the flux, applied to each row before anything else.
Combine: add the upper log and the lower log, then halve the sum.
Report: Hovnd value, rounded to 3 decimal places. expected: 0.983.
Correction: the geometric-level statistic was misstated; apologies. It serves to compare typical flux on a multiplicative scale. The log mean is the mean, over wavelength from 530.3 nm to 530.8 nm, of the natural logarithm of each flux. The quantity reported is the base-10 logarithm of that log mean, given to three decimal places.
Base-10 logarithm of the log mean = 0.360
